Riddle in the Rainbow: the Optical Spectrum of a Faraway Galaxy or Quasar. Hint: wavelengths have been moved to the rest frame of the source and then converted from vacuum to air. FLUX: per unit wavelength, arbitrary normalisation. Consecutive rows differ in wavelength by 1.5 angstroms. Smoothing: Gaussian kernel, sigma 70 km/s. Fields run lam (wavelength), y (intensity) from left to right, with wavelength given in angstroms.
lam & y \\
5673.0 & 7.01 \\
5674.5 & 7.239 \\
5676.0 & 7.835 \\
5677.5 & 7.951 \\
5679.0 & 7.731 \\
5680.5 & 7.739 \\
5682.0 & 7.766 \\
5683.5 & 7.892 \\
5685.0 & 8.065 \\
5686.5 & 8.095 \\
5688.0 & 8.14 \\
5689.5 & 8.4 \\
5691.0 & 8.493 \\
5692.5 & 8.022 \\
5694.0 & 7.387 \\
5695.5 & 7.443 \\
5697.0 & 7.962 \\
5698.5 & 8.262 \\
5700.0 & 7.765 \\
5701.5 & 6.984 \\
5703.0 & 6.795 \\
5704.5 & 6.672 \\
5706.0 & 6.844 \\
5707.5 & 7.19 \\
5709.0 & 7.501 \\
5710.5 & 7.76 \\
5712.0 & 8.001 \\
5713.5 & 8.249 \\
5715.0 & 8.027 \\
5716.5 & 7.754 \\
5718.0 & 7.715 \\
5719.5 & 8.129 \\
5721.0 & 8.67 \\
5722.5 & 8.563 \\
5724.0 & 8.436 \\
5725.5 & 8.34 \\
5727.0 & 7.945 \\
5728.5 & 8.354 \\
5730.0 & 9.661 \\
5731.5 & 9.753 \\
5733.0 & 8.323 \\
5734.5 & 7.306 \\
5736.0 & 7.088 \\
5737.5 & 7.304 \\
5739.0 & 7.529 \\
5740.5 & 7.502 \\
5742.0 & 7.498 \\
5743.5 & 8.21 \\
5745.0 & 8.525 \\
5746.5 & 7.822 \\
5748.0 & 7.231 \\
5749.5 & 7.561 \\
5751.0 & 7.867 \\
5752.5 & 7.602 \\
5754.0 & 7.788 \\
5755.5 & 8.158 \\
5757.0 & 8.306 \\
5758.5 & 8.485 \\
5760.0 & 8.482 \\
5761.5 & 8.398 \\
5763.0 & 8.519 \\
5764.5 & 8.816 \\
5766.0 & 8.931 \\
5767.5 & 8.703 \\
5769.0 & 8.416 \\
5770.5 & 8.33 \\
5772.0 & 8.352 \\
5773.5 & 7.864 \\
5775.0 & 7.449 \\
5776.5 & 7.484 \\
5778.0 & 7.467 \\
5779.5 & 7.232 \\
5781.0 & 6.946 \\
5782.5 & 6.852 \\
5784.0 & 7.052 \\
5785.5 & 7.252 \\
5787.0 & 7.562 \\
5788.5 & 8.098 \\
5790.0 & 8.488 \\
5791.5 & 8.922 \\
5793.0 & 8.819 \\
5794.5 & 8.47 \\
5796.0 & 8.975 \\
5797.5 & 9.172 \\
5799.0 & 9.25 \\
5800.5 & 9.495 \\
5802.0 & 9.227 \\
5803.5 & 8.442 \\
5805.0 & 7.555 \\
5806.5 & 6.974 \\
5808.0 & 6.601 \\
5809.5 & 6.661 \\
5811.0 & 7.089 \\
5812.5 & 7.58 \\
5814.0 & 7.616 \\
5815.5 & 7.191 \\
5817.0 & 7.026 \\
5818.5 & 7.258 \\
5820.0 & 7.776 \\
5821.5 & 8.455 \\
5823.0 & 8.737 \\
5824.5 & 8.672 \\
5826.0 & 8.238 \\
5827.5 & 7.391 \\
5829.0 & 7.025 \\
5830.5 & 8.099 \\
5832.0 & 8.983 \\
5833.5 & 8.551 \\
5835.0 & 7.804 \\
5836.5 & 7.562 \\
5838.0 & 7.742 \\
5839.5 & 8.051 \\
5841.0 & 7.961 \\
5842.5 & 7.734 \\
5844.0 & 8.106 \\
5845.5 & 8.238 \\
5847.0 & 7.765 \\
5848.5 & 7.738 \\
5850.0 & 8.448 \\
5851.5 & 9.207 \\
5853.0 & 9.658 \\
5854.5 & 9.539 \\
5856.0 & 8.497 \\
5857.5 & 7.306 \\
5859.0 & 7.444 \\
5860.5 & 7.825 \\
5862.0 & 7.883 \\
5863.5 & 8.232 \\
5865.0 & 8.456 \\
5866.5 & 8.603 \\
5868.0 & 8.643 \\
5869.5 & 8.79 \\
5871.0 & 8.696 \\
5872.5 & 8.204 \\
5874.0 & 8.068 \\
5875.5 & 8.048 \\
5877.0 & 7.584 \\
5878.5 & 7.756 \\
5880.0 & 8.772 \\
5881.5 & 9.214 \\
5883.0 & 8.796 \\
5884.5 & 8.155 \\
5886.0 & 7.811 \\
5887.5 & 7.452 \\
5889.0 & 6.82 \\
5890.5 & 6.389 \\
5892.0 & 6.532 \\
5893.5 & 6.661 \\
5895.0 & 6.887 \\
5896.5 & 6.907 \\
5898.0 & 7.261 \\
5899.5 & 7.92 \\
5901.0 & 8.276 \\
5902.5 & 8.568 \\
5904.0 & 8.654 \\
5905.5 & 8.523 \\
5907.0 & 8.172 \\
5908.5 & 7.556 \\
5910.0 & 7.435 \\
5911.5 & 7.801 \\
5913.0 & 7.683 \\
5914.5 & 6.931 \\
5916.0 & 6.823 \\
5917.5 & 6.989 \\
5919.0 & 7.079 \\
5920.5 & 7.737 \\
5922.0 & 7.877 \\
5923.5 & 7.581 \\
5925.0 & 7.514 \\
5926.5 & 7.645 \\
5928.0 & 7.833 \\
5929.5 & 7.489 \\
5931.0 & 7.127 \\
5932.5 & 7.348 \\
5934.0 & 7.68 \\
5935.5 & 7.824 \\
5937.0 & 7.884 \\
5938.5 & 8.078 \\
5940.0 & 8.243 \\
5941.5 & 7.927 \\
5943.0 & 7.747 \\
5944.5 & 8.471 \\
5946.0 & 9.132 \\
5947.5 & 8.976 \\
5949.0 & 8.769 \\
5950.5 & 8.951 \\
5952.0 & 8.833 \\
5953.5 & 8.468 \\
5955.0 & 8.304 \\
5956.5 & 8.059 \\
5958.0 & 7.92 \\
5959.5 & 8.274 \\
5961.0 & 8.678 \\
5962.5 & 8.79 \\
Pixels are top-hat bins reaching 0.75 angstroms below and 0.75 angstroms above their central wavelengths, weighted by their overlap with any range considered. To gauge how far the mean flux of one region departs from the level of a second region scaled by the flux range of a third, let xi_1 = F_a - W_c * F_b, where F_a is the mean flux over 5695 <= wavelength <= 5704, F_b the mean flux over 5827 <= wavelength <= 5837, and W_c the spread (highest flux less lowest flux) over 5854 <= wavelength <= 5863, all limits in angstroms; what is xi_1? -10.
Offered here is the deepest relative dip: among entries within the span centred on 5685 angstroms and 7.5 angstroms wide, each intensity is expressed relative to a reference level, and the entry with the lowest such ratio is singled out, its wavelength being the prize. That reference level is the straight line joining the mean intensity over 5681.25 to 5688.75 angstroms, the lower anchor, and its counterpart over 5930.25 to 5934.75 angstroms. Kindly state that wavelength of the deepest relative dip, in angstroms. 5682.0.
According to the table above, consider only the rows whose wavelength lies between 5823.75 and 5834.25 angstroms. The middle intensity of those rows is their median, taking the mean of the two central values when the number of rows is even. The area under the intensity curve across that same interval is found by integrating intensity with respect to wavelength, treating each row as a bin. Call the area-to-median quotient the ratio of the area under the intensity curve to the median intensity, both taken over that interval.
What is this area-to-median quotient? 10.4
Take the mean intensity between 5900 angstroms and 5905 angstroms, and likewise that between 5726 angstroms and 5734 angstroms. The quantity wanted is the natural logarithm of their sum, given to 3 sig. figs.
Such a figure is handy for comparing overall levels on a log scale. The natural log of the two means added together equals 2.85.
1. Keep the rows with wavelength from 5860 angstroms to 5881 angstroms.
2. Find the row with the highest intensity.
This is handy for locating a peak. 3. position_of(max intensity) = 5869.5 angstroms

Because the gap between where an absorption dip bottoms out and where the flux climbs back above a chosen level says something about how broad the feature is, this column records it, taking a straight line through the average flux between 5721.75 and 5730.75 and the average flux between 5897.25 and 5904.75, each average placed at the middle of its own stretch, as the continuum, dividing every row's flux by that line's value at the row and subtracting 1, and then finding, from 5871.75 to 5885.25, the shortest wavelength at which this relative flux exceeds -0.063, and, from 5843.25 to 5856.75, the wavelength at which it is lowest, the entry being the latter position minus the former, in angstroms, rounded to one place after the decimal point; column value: -24.0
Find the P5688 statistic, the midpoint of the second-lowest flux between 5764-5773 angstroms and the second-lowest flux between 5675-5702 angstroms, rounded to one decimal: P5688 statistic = 7.9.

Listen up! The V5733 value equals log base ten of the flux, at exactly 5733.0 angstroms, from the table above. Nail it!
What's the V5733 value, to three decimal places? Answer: 0.920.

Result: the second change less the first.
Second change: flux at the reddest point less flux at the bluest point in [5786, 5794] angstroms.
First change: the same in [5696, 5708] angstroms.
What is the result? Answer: 2.0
